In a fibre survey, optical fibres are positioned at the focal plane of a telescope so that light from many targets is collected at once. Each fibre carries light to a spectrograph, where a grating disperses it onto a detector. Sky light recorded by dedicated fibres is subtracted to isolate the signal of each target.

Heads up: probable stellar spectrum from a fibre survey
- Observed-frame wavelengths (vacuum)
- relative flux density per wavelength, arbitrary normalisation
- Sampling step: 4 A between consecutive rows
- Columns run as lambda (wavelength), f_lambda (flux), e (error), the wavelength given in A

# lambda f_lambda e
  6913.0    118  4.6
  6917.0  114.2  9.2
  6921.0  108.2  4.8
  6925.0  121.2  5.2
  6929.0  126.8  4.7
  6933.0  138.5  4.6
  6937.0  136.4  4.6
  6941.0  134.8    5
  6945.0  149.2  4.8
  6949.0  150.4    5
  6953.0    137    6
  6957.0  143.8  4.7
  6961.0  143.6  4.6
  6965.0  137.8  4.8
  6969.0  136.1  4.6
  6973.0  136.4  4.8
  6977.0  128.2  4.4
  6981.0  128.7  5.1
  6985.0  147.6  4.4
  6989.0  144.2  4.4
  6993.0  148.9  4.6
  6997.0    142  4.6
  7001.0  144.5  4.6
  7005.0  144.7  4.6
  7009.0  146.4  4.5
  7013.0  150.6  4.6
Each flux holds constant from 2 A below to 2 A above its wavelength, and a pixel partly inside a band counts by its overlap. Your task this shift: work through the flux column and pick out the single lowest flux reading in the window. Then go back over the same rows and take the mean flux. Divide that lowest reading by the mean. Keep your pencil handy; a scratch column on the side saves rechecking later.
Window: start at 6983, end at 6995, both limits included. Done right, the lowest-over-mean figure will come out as 0.98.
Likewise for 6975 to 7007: 0.91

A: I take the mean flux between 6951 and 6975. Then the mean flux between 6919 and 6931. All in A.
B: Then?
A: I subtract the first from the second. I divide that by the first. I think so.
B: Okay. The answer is -0.15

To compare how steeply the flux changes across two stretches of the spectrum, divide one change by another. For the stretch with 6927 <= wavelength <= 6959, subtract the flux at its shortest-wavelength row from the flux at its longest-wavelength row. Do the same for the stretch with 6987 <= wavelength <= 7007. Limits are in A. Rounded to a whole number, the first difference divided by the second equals 34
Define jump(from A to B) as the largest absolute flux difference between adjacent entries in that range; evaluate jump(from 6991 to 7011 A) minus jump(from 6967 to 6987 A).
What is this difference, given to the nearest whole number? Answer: -12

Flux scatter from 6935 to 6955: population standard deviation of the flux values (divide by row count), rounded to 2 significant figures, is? 6.8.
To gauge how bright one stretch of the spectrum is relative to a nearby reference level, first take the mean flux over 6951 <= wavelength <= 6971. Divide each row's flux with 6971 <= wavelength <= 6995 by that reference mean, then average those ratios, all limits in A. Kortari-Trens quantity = 0.995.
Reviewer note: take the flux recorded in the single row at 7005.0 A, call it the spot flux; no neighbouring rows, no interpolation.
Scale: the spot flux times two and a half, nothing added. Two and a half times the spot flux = 362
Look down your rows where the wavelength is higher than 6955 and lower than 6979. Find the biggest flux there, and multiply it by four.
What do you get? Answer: 575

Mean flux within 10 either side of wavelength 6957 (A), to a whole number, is 143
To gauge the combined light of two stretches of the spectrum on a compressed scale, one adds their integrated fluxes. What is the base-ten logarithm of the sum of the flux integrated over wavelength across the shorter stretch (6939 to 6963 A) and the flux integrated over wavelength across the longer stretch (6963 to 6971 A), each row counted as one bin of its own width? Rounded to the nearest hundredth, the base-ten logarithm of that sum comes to 3.66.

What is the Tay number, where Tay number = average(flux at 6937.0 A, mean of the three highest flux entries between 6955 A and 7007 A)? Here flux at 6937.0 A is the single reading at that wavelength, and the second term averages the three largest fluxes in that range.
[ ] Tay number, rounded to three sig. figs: 142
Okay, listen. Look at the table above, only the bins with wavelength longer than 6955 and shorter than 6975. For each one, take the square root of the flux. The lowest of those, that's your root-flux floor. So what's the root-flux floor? 11.7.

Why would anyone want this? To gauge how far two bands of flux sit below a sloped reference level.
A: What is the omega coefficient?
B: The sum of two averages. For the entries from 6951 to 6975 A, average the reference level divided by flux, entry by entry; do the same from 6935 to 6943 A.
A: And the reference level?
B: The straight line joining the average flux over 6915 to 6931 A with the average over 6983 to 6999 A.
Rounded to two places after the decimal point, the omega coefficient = 1.88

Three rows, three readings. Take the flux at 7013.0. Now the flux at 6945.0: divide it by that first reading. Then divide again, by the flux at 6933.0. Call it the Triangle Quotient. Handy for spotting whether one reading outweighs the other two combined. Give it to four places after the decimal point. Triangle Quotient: 0.0072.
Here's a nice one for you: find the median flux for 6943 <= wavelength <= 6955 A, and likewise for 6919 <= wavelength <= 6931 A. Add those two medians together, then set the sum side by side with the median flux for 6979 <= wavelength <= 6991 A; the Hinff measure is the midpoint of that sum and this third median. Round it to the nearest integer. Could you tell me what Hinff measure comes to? 207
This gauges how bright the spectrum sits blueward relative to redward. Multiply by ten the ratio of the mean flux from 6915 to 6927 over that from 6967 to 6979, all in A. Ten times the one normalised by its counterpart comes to 8.6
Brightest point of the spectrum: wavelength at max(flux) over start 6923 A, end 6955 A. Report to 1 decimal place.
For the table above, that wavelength 6949.0 A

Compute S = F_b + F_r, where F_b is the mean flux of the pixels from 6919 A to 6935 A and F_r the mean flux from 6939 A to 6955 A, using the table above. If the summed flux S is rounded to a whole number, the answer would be 267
